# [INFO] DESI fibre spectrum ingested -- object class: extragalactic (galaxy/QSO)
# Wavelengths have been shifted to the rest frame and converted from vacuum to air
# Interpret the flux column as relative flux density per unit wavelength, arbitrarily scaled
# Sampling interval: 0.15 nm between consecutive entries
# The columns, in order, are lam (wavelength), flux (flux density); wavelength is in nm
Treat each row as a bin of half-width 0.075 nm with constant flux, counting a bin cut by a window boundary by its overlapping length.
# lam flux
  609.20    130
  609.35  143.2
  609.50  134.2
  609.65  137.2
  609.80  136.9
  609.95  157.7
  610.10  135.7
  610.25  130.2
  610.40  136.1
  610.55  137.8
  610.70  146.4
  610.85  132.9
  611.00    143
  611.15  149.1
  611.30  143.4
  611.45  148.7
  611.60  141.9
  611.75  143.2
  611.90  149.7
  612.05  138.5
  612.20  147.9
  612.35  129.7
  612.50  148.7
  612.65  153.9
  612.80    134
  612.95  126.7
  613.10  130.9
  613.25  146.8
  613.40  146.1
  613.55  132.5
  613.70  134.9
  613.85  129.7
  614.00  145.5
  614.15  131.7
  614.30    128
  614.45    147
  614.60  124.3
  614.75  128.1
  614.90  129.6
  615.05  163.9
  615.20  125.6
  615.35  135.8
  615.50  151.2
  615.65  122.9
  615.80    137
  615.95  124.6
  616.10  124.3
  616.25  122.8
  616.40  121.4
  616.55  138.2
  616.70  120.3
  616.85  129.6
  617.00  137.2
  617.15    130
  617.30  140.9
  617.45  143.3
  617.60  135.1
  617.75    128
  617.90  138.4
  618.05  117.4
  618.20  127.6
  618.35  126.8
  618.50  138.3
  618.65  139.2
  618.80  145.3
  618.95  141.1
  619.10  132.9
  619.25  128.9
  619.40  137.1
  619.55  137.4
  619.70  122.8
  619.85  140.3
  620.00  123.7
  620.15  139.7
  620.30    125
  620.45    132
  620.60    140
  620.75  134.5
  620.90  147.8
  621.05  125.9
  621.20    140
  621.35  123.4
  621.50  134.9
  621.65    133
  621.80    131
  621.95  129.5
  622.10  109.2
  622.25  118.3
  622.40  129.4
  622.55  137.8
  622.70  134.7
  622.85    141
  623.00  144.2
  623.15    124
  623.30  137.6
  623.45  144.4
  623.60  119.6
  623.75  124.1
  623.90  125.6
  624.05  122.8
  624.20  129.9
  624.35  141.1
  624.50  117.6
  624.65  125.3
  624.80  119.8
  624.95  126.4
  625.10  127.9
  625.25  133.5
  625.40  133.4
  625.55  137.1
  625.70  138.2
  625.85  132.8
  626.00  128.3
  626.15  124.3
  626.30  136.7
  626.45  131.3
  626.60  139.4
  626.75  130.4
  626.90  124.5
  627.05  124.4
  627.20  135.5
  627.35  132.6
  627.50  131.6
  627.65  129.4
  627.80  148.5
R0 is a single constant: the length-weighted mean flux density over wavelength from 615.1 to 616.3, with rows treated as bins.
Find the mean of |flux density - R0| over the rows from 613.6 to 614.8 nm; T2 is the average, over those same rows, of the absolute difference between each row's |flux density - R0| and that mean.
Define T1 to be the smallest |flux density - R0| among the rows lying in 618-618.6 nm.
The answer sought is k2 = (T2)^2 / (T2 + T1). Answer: 2.5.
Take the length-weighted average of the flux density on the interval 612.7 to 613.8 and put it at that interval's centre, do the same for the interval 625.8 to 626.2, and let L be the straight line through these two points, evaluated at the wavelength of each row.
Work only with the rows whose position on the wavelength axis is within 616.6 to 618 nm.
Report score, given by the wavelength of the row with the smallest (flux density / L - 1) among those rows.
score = 616.70 nm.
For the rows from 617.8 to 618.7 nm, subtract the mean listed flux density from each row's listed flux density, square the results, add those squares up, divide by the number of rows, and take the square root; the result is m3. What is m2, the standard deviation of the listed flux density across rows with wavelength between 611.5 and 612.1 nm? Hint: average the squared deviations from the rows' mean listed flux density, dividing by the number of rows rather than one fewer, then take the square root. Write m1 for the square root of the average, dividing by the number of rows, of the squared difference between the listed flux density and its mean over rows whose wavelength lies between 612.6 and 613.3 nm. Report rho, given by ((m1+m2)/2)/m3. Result 0.89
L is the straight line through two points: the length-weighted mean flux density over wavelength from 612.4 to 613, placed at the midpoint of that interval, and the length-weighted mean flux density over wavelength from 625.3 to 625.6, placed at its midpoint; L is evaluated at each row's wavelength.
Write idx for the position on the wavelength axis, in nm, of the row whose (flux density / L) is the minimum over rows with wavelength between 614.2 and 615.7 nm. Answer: 615.65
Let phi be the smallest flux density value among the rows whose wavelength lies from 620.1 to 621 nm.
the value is 125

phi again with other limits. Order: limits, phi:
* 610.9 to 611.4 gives 143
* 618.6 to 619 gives 139.2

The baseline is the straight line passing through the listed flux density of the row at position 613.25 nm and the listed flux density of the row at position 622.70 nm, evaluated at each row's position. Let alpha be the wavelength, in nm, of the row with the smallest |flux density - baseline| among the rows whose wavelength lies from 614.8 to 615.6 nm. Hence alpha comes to 615.50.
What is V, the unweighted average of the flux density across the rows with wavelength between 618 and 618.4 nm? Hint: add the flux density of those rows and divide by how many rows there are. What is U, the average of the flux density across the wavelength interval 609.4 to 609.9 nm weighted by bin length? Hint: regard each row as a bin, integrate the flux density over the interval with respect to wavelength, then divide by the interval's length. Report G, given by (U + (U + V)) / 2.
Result 200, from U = 138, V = 124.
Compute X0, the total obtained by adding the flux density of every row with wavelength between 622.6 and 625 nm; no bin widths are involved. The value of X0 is 2078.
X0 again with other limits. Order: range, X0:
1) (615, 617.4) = 2126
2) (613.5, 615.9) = 2168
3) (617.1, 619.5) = 2150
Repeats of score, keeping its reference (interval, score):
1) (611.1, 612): 611.60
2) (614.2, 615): 614.60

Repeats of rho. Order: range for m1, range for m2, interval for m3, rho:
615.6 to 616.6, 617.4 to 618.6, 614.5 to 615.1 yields 0.45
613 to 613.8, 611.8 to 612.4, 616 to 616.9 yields 1.20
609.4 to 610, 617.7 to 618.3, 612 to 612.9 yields 0.97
